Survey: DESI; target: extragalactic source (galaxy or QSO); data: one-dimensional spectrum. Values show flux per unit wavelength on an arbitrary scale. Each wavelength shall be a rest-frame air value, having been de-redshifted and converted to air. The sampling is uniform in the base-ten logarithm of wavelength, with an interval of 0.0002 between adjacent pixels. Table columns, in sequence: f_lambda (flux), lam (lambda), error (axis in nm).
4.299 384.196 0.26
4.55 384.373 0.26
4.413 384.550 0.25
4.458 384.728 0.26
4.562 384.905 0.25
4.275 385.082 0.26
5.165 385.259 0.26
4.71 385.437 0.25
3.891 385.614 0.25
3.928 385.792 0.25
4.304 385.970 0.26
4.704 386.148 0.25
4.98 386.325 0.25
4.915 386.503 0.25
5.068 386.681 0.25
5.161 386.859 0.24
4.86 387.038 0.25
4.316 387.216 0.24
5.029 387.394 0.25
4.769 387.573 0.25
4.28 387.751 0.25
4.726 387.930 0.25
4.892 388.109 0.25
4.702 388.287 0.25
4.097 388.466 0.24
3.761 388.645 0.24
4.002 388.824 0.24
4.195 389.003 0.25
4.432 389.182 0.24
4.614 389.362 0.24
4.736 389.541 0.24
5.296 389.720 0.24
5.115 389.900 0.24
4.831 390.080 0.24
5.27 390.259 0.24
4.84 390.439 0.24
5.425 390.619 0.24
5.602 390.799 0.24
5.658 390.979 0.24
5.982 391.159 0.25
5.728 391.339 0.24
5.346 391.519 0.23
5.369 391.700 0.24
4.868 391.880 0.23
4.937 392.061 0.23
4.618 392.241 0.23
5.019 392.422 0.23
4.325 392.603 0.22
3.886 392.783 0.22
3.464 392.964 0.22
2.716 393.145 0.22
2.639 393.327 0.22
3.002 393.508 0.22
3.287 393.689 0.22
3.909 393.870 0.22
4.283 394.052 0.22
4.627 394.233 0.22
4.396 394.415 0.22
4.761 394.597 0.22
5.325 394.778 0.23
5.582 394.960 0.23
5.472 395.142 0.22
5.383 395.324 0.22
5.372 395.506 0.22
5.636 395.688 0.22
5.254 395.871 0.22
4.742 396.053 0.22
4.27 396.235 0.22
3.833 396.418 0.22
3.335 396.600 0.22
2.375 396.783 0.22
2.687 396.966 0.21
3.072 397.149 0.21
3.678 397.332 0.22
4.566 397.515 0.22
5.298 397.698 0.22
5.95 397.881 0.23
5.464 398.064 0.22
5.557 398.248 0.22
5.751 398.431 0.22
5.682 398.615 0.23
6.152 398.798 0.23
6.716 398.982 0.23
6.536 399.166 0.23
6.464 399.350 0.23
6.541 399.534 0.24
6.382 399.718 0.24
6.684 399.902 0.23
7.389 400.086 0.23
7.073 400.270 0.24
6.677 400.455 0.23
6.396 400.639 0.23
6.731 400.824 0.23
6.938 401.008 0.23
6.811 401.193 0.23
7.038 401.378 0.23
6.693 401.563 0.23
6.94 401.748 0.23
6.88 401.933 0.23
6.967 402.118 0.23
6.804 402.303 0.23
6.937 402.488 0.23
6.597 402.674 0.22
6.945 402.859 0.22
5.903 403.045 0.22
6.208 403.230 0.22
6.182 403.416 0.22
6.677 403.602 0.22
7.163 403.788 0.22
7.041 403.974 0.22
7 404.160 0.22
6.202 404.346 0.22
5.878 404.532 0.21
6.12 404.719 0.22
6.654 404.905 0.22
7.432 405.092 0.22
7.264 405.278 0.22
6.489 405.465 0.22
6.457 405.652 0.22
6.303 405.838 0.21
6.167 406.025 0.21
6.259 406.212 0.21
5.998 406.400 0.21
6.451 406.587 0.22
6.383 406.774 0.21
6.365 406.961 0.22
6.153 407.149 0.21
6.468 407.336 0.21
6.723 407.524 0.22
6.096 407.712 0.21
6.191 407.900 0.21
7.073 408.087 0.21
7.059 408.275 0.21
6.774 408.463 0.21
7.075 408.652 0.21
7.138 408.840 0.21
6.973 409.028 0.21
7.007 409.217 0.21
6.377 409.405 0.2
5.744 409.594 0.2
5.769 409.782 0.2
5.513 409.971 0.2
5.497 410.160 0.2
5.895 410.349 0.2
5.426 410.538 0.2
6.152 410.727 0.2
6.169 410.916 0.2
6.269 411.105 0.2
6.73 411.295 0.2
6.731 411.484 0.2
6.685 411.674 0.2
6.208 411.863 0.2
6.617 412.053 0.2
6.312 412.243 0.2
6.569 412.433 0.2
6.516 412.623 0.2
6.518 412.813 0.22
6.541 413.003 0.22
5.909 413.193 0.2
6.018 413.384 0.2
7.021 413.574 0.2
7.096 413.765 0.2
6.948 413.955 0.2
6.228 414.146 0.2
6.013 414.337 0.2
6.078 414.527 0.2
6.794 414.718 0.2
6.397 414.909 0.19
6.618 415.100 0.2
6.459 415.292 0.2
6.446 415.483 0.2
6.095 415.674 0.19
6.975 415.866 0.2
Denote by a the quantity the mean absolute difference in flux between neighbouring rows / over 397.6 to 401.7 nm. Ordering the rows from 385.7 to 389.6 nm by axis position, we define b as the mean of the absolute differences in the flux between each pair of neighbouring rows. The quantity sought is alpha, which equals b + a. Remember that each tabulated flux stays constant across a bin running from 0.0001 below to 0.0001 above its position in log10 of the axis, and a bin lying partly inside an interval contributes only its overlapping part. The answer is 0.602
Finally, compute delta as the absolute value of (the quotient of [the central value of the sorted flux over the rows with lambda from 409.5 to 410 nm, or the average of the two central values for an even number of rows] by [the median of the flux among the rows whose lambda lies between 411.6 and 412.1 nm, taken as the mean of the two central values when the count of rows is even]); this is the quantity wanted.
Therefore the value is 0.9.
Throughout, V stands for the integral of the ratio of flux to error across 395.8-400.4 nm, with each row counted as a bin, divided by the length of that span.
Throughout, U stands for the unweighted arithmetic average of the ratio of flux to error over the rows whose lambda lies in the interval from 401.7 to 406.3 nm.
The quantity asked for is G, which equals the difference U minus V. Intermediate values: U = 30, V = 23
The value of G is 7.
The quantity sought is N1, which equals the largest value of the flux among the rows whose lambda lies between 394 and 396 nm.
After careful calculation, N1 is 5.636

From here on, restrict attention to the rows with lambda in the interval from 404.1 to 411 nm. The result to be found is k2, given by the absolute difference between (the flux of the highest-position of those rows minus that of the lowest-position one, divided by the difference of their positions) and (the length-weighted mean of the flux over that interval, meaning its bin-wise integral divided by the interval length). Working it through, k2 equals 6.5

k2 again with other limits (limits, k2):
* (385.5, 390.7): 4.4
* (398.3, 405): 6.5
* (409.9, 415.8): 6.2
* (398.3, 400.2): 5.4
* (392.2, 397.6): 4.2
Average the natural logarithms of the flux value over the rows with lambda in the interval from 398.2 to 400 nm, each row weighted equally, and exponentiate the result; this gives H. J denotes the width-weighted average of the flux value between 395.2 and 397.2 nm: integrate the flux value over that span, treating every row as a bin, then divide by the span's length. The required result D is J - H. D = -2.0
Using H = 6.2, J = 4.2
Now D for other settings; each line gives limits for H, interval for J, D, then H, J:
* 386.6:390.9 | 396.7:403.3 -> 1.3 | 4.7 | 6.0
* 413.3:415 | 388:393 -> -1.7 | 6.5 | 4.8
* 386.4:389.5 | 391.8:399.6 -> 0.1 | 4.6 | 4.7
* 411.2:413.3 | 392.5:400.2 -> -1.6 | 6.5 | 4.8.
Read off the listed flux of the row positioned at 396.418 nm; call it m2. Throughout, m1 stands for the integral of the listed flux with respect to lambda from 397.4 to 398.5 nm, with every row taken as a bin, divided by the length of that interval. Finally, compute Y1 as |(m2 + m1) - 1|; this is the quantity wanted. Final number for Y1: 8.2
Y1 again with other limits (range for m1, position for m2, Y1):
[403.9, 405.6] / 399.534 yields 12.2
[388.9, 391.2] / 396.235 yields 8.3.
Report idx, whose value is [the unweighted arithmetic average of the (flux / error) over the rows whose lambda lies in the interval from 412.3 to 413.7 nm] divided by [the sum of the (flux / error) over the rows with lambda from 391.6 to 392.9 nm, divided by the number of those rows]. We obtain 1.5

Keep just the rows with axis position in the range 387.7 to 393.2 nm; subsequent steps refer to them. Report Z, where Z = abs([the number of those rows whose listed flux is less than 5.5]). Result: 27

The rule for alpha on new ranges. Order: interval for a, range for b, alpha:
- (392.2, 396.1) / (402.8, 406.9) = 0.709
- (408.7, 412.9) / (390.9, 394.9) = 0.632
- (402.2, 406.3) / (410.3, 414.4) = 0.649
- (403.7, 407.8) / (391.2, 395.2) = 0.666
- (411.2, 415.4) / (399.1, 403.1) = 0.572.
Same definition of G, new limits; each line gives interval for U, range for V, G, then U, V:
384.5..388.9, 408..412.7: -13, 18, 32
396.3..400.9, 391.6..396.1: 4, 24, 20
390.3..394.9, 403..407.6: -10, 20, 30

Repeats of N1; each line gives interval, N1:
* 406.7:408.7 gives 7.075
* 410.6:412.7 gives 6.731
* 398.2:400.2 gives 7.389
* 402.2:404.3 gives 7.163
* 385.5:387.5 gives 5.161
